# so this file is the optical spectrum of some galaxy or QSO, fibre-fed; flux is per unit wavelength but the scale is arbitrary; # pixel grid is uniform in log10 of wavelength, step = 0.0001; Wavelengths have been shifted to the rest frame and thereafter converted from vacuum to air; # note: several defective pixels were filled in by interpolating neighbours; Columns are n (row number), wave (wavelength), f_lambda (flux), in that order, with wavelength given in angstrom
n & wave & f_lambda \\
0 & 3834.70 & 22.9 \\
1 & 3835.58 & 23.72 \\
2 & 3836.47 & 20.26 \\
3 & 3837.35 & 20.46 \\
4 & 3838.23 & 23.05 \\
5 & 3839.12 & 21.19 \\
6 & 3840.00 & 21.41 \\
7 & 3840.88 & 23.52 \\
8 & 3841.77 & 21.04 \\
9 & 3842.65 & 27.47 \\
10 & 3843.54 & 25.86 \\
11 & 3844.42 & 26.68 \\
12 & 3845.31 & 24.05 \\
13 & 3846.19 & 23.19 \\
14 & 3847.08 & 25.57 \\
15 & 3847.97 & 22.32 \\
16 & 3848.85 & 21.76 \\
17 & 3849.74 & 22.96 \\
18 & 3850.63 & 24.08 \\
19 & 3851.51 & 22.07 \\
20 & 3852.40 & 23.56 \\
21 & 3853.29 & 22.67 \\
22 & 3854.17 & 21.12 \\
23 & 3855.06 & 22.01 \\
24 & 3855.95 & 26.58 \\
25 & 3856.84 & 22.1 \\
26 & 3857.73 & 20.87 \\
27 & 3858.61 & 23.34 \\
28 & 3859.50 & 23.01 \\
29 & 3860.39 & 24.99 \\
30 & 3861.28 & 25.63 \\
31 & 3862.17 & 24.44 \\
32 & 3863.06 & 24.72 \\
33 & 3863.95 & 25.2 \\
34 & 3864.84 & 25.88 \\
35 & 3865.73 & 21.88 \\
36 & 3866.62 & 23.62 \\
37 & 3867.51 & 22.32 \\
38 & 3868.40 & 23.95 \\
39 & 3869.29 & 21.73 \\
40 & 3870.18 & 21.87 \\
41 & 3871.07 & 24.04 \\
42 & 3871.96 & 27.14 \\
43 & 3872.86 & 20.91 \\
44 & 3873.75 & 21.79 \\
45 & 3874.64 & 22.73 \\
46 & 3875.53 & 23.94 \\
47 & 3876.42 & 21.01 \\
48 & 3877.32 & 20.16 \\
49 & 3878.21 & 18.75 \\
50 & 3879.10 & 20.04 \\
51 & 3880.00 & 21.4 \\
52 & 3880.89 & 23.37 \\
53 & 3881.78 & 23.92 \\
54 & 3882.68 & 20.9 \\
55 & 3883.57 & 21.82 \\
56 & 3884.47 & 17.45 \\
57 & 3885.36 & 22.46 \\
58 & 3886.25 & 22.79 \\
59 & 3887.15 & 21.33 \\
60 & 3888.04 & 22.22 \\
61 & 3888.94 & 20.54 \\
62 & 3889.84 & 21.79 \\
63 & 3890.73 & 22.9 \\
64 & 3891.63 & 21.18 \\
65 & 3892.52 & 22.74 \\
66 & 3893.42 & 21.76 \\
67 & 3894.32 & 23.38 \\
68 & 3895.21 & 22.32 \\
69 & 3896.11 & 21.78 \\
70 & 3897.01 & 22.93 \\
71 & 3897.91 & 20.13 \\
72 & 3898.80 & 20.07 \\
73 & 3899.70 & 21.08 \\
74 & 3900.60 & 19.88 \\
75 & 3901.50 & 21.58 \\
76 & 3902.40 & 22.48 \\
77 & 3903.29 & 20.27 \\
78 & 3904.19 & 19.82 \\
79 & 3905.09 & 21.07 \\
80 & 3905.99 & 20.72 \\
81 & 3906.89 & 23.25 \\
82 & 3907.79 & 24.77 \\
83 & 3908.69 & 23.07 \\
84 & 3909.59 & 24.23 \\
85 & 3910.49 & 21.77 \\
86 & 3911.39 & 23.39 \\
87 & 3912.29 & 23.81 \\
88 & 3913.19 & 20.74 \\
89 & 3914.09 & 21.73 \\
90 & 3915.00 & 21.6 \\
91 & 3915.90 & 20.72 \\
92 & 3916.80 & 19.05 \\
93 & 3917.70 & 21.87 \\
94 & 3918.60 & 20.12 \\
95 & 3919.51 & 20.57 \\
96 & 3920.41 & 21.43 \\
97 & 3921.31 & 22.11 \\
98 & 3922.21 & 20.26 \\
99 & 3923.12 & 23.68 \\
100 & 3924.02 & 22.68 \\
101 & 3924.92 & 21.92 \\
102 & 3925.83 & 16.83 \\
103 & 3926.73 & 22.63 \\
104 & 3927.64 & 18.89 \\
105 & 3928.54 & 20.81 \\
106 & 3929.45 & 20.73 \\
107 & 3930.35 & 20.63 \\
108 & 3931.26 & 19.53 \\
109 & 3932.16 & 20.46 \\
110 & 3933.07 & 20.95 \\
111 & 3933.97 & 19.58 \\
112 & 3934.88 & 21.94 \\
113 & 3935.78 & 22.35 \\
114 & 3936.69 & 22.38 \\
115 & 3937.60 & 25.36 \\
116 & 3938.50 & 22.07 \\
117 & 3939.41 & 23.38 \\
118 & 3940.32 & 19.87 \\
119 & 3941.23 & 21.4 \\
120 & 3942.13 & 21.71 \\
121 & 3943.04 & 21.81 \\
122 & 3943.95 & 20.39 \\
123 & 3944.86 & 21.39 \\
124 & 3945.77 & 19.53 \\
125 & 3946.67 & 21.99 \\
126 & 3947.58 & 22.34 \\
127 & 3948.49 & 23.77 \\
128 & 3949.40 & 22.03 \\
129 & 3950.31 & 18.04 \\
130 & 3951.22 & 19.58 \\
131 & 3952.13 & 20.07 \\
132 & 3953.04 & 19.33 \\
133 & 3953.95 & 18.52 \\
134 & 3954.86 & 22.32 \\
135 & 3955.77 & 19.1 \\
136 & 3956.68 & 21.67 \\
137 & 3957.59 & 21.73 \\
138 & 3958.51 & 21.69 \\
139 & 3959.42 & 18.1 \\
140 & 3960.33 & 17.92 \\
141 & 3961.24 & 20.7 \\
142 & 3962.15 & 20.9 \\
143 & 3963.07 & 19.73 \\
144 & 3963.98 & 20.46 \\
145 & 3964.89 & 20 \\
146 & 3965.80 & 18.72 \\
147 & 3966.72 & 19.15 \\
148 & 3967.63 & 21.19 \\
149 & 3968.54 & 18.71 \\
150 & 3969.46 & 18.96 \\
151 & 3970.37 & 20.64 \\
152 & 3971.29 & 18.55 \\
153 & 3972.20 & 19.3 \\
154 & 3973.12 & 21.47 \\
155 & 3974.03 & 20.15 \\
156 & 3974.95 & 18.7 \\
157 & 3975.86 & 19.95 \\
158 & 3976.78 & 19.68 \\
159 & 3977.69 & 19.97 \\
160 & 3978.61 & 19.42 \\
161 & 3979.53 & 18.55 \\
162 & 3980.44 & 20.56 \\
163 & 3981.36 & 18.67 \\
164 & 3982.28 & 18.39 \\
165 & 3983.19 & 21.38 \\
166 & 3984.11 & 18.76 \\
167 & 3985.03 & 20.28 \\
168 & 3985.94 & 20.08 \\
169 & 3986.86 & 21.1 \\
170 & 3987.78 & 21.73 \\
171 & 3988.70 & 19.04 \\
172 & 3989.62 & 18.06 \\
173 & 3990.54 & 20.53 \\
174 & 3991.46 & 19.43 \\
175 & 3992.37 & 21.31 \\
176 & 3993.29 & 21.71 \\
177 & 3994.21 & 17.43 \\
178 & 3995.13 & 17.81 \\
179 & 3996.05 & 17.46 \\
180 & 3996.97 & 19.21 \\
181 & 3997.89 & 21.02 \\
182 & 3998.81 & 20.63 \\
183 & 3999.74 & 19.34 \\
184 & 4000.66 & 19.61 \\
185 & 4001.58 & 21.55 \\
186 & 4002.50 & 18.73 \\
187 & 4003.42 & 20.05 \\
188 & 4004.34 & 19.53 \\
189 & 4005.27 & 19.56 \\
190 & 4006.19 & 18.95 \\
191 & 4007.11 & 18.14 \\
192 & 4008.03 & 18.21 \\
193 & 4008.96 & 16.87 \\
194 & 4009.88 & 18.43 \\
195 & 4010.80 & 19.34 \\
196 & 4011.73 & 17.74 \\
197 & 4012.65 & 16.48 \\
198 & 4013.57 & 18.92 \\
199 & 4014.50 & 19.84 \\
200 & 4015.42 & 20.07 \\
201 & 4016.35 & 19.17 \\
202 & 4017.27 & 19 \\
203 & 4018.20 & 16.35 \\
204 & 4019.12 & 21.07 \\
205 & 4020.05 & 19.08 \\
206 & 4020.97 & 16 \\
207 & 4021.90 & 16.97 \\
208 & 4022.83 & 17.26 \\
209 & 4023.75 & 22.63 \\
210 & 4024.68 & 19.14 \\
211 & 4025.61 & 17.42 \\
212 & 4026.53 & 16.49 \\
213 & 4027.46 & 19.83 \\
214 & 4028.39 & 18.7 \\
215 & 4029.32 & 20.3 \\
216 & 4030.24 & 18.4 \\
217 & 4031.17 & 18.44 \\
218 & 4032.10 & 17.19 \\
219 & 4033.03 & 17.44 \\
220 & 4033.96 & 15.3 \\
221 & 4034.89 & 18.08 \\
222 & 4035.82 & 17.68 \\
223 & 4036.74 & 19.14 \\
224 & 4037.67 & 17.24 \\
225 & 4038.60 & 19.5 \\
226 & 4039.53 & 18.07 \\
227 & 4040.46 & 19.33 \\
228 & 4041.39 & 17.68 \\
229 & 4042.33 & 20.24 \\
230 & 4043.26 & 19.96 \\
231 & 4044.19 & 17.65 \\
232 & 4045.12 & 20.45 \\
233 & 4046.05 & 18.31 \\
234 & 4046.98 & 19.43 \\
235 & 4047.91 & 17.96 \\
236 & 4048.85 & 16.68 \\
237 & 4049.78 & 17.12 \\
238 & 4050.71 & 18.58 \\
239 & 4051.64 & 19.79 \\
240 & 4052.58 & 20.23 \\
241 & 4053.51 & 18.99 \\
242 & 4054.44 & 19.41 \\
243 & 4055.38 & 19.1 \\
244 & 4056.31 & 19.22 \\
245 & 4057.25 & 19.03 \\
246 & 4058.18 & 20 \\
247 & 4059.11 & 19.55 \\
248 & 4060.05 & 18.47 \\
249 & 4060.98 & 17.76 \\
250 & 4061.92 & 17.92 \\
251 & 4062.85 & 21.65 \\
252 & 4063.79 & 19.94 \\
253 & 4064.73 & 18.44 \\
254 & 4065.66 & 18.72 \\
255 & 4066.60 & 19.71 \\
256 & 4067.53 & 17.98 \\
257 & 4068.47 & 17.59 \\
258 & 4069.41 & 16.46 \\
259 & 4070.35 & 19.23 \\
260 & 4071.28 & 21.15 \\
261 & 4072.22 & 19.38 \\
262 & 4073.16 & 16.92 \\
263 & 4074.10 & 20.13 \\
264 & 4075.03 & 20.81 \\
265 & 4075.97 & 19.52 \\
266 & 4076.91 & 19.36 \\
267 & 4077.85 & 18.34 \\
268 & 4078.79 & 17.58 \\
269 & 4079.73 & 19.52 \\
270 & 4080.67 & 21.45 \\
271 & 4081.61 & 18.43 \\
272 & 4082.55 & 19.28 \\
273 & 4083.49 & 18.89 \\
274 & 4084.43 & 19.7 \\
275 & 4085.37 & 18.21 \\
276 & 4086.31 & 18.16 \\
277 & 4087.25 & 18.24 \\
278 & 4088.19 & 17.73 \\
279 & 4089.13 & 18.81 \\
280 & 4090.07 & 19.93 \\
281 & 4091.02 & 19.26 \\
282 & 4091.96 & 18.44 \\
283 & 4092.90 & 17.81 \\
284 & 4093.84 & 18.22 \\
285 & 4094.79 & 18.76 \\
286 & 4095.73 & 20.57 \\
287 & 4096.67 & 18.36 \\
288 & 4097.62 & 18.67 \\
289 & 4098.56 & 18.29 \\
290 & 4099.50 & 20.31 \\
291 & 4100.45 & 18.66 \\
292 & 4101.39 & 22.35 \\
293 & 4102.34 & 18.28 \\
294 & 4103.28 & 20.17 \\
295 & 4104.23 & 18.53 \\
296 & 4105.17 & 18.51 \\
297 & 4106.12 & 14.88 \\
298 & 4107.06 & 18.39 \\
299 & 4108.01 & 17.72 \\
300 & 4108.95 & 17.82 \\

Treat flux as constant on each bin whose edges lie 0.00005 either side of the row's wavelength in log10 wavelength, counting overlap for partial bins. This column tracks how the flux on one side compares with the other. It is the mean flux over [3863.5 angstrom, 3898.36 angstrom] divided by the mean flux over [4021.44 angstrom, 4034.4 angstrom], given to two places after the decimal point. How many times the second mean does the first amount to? 1.22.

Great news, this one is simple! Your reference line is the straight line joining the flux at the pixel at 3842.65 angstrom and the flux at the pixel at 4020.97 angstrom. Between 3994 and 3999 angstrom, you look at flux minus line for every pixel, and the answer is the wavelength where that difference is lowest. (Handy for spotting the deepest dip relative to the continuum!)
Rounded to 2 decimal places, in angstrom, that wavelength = 3994.21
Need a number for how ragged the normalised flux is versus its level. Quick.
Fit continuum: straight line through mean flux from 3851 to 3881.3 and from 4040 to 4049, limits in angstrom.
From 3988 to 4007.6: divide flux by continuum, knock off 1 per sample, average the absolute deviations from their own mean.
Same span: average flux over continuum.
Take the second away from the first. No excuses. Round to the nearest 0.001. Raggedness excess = -0.929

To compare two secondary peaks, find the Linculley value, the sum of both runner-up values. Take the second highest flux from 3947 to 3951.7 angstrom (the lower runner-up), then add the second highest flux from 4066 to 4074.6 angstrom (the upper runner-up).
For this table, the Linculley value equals 42.5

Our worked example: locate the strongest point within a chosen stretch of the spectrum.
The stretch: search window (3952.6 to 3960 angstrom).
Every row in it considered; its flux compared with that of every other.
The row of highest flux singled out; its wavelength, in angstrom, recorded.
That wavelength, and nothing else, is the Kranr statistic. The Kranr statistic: 3954.86 angstrom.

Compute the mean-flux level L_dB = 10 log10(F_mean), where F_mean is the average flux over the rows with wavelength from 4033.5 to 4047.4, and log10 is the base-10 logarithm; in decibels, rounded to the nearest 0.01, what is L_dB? 12.68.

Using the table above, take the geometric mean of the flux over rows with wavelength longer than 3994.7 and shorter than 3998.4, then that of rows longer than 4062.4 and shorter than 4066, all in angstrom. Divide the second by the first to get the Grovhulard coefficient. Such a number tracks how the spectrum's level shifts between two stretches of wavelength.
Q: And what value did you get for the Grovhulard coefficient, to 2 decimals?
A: 1.04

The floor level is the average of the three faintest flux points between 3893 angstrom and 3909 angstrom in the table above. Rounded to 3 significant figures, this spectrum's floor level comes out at 19.9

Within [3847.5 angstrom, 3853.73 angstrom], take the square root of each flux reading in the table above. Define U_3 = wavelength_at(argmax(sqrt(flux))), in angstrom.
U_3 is 3850.63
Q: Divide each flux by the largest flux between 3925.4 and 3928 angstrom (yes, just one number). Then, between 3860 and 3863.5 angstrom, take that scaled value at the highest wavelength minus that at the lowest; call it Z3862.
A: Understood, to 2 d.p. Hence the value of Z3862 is -0.01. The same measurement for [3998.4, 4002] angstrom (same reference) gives 0.04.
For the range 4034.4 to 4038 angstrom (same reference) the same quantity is -0.04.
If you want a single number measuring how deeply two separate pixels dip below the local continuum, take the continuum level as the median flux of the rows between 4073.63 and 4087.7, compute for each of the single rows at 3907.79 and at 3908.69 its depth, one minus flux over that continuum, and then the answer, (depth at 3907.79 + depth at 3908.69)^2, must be 0.23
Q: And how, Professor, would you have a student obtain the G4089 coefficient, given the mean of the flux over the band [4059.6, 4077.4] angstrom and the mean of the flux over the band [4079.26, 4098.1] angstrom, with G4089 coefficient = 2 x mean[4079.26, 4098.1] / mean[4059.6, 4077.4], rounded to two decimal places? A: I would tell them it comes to 1.99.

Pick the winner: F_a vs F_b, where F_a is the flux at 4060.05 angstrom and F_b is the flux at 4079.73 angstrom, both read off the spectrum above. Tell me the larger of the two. 19.5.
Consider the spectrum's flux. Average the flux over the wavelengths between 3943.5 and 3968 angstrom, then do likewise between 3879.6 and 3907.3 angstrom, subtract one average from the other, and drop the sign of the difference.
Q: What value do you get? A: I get 1.2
